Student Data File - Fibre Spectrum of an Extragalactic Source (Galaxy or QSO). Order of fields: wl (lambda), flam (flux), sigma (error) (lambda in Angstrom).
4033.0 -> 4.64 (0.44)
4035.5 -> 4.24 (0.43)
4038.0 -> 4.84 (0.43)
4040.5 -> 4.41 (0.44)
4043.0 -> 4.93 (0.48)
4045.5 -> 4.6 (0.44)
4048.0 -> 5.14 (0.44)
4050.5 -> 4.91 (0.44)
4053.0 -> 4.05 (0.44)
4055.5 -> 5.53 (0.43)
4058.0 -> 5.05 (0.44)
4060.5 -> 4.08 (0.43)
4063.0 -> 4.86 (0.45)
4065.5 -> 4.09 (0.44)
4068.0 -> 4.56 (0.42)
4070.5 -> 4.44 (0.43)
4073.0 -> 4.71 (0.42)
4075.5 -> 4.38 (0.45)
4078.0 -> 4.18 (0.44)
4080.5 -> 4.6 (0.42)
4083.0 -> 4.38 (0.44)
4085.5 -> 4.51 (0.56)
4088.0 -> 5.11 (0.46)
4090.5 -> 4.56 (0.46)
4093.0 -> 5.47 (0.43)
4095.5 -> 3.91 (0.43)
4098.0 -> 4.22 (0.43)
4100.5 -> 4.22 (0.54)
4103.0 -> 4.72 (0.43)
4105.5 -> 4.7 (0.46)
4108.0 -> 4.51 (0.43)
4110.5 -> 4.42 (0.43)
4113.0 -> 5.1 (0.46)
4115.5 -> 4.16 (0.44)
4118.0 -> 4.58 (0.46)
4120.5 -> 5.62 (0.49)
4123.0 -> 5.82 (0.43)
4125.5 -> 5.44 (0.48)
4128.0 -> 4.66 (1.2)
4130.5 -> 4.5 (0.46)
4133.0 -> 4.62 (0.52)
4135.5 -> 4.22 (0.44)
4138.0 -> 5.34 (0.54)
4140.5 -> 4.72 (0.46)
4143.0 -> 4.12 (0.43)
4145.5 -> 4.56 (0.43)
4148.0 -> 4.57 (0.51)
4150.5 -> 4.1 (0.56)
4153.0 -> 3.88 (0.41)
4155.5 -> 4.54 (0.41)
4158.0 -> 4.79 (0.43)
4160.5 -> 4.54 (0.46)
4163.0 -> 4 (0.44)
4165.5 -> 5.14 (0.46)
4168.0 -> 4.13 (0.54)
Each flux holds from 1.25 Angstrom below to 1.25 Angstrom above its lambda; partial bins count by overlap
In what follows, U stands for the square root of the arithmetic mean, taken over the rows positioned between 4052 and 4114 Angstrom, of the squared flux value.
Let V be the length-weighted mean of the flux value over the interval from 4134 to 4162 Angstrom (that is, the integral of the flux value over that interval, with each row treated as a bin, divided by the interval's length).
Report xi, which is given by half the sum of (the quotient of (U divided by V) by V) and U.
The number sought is 2.41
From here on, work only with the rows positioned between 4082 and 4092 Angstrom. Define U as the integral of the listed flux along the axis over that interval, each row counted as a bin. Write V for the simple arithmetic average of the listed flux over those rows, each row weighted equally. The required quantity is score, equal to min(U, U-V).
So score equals 42.0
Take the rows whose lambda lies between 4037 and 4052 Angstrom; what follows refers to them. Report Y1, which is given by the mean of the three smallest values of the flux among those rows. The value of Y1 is 4.62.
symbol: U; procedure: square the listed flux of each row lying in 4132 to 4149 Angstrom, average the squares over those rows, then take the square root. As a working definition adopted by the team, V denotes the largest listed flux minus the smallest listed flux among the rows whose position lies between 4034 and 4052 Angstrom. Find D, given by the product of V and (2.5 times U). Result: 10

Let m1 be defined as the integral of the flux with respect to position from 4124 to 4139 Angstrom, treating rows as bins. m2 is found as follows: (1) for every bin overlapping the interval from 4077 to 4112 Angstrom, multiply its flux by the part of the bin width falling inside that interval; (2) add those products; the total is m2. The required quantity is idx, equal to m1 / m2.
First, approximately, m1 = 72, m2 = 159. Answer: 0.45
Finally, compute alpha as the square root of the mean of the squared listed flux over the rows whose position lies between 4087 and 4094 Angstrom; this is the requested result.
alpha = 5.06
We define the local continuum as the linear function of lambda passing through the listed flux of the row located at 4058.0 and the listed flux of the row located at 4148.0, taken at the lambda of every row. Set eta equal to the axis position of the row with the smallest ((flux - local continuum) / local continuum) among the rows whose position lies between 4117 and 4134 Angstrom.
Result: 4130.5 Angstrom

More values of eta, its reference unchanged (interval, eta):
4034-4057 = 4053.0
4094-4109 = 4095.5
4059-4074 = 4060.5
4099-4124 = 4100.5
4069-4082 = 4078.0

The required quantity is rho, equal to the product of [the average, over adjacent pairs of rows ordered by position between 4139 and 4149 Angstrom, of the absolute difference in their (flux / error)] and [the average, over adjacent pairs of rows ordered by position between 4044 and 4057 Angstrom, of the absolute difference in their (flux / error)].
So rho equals 2.1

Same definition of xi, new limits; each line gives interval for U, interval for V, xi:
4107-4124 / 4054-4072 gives 2.58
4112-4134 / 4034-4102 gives 2.60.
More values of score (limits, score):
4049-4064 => 66.5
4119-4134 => 71.5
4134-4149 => 64.2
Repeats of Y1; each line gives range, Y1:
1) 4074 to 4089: 4.31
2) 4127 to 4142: 4.45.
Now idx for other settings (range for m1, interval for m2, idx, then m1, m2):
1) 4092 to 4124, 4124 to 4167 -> 0.77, 151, 197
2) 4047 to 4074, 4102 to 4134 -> 0.81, 126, 155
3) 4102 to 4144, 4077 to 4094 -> 2.52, 201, 80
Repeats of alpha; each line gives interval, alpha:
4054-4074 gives 4.69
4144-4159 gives 4.42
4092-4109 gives 4.56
